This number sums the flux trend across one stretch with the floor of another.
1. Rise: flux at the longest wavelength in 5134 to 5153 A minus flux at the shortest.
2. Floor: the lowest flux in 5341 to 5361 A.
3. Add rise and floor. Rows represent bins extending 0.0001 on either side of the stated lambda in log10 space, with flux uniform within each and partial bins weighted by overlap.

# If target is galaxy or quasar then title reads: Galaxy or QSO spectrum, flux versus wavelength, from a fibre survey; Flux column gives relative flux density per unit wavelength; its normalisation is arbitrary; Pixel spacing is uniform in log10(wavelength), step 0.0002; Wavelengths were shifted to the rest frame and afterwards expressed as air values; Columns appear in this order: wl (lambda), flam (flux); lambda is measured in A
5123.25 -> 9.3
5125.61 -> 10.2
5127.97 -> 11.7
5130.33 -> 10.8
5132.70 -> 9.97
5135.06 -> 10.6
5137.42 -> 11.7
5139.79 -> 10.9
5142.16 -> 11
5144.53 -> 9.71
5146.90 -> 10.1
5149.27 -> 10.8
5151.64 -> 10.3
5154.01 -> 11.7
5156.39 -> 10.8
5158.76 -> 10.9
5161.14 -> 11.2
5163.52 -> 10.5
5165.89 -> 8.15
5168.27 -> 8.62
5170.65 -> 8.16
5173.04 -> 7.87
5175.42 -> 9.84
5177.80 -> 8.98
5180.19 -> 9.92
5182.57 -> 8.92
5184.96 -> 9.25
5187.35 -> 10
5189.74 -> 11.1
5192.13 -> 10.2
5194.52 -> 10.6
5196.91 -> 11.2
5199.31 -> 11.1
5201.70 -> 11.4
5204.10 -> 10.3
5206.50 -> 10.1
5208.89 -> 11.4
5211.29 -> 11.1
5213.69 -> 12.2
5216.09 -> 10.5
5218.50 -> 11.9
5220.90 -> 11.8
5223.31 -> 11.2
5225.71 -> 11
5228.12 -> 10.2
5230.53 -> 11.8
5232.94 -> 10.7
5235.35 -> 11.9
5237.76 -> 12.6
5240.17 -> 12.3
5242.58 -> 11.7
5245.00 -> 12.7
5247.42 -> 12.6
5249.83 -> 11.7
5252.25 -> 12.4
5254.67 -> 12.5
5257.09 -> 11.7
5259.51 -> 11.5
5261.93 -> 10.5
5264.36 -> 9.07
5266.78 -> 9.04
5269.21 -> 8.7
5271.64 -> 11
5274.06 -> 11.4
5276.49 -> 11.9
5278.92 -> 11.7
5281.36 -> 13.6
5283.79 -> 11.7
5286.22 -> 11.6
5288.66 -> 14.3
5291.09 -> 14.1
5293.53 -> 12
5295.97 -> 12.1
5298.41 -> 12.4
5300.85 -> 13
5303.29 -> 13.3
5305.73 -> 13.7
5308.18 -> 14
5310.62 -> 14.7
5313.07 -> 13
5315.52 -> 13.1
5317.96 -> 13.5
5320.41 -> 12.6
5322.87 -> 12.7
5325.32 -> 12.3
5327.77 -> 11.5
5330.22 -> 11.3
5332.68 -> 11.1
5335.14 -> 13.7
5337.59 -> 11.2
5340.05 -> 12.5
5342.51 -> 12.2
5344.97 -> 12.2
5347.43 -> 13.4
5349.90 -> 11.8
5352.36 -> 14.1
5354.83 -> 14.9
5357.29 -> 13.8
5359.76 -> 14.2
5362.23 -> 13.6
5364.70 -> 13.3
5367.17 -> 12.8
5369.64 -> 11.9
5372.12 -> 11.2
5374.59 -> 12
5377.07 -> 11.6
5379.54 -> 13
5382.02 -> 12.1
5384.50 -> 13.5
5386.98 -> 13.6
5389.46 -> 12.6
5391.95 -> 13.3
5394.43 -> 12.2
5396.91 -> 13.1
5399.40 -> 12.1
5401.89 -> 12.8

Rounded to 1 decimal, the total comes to 11.5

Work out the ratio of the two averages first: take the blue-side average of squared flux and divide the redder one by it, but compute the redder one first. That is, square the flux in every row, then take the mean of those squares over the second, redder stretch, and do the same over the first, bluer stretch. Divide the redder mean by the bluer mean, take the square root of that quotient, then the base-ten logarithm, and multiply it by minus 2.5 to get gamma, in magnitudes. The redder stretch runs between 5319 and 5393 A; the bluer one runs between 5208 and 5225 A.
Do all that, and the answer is -0.11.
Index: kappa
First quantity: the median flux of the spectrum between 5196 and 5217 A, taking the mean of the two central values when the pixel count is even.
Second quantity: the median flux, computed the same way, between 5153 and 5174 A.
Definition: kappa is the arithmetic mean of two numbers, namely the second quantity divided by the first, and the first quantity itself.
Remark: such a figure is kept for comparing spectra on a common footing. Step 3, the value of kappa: 6.02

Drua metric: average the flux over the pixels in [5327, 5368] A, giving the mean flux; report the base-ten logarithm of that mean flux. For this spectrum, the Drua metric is 1.11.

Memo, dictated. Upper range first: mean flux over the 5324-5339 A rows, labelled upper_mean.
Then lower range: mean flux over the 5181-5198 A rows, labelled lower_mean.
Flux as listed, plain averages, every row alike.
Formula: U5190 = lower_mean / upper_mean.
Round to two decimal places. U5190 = 0.86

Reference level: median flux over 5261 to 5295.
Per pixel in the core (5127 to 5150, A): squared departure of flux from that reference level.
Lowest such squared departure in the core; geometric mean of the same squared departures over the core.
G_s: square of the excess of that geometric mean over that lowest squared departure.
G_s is 0.12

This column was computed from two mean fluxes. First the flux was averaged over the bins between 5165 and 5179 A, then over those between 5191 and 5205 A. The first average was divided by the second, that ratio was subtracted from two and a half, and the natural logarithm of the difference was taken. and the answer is 0.53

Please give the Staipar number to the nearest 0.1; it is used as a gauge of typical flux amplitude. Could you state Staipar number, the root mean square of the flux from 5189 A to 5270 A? 11.2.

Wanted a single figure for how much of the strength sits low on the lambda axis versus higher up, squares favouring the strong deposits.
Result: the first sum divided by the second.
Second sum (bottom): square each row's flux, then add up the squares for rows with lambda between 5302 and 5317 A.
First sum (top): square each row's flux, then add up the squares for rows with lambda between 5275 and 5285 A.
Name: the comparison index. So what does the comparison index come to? 0.54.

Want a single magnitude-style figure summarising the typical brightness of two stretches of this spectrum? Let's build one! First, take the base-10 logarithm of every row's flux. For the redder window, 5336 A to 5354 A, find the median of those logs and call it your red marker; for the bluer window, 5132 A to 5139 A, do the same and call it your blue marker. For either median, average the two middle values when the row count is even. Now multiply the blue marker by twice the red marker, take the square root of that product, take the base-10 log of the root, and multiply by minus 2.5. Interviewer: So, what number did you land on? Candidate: -0.435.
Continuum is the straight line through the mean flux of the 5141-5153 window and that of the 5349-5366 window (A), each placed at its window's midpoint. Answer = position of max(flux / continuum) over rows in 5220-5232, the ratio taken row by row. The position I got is 5220.90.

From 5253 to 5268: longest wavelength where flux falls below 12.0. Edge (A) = 5266.78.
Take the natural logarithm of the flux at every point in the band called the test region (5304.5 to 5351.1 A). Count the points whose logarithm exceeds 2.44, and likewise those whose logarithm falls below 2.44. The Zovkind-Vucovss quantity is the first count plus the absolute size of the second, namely 19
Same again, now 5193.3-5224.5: 13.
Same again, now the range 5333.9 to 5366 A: 13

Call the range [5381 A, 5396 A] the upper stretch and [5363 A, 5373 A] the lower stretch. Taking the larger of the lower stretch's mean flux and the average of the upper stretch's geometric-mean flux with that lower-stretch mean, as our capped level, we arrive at 12.6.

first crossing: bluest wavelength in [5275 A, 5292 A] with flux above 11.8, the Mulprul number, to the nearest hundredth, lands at 5276.49 A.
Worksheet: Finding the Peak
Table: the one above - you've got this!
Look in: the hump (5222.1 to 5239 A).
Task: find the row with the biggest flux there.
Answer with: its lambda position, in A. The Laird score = 5237.76 A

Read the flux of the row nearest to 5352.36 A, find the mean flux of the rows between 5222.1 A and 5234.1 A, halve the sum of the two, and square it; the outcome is 157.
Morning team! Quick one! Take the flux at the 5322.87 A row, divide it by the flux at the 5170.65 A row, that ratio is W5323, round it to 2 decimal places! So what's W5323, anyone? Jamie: 1.56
